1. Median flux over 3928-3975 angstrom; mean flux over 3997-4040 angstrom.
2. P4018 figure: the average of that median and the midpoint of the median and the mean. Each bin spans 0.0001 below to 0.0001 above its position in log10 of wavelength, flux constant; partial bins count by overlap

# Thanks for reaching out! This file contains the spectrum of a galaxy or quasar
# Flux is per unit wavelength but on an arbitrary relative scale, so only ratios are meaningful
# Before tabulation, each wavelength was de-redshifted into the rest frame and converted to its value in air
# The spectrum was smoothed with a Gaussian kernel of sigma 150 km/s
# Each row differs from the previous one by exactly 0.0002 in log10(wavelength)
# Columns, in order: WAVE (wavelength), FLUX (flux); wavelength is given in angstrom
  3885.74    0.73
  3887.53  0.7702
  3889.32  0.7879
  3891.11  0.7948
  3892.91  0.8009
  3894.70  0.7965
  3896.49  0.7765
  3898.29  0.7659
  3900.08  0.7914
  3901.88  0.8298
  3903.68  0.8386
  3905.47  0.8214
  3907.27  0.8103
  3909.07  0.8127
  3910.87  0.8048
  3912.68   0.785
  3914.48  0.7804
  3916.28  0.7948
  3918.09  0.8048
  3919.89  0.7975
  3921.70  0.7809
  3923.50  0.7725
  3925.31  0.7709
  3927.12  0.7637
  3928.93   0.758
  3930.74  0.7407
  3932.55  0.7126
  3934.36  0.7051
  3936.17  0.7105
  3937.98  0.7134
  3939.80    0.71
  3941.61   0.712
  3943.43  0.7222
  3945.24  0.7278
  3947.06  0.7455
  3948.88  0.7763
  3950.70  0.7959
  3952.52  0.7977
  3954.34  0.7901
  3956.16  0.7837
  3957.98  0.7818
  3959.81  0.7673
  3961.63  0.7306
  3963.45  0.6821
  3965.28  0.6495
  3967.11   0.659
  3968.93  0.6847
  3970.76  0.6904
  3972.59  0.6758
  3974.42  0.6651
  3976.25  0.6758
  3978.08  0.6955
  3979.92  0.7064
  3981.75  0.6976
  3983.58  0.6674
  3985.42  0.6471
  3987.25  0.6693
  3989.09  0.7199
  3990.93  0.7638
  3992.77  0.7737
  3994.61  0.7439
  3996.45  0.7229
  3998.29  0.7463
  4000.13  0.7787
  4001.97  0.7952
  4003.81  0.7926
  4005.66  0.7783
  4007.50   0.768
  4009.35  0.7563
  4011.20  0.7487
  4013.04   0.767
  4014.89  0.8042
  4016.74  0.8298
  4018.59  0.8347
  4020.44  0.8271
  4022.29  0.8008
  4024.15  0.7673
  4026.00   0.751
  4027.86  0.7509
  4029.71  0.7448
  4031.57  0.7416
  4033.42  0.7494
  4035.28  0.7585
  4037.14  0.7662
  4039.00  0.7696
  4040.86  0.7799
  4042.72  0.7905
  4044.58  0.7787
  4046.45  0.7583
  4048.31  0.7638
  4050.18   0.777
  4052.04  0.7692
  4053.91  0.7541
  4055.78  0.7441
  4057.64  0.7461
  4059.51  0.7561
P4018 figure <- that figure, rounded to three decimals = 0.732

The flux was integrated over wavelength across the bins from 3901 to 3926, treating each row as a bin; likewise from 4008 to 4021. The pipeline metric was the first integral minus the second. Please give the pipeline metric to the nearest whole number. 10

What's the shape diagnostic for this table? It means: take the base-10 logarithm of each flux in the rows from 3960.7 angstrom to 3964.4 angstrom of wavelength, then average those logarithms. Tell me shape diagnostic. -0.15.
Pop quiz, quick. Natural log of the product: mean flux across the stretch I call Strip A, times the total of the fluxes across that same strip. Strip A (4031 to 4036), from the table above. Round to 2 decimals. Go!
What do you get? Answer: 0.52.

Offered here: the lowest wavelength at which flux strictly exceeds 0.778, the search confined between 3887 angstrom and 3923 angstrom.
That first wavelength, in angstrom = 3889.32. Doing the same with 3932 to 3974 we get 3950.70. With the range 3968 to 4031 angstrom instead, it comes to 4000.13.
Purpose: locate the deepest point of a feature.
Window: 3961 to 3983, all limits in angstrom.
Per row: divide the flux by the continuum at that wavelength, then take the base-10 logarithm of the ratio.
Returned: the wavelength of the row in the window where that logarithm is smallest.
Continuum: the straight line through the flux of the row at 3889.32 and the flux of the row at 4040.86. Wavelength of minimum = 3965.28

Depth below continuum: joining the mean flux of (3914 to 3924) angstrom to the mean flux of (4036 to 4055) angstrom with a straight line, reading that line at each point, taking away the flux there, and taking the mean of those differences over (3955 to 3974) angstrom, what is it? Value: 0.072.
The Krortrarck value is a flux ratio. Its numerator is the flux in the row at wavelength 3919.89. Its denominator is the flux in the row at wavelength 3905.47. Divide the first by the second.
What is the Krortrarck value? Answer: 0.97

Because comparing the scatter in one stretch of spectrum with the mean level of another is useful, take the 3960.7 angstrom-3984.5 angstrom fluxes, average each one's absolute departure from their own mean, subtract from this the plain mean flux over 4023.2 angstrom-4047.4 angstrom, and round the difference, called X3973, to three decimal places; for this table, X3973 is -0.746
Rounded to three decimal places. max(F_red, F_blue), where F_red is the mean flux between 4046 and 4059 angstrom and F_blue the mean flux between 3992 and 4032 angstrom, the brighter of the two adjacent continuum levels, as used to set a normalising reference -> 0.774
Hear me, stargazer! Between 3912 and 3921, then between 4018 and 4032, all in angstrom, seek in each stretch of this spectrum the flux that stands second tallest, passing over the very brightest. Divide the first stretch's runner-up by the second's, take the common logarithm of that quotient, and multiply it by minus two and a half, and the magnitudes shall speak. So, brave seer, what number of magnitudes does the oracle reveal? 0.04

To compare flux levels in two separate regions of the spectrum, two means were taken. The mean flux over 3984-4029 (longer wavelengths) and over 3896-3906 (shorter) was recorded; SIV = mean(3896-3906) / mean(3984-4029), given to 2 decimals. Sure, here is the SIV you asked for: 1.05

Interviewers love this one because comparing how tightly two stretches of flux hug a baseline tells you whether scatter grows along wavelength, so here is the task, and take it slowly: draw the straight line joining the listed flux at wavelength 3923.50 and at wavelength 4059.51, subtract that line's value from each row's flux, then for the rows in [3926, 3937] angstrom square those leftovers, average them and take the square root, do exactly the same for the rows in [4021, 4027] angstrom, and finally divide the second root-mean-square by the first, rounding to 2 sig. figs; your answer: 0.52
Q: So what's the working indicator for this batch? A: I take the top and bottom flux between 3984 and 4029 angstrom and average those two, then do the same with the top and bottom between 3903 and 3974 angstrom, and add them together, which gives 1.48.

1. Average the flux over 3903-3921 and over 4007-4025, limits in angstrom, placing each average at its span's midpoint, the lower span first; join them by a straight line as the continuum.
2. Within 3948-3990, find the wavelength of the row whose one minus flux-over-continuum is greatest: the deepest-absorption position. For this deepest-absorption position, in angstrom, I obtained 3985.42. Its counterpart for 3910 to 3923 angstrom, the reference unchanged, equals 3914.48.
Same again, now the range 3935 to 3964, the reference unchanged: 3963.45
